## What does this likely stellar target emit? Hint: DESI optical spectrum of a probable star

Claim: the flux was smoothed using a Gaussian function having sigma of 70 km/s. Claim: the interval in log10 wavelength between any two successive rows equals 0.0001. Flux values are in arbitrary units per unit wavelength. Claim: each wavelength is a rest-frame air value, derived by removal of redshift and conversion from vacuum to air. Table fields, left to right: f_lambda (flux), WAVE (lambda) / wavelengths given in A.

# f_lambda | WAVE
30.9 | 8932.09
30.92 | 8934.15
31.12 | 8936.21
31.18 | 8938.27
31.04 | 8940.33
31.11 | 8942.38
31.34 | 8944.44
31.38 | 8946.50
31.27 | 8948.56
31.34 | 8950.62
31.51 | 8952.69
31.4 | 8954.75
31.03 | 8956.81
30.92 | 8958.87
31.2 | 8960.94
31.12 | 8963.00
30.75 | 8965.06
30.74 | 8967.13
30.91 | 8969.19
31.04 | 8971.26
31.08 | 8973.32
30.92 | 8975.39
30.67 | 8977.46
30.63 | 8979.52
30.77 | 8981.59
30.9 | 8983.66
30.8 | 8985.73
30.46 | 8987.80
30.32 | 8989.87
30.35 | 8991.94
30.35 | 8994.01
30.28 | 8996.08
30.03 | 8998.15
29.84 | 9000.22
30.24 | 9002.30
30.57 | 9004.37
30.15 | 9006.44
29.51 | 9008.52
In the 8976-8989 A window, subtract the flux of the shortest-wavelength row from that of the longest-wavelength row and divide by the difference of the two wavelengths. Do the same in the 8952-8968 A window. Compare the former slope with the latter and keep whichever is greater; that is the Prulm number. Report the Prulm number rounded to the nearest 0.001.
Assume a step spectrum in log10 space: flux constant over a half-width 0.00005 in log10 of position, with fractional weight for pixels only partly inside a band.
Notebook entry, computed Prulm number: -0.020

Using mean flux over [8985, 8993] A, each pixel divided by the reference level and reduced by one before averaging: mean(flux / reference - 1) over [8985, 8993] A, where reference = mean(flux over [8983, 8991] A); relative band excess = -0.004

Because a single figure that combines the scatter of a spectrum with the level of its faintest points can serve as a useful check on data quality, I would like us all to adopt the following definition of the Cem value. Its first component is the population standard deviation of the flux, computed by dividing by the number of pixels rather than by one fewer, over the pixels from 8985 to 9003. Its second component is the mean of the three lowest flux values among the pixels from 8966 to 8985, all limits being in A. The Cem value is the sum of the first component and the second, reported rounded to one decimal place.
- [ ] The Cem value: 30.9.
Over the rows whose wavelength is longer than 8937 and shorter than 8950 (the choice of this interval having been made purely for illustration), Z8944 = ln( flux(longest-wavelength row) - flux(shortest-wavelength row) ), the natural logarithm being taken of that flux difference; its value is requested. -2.4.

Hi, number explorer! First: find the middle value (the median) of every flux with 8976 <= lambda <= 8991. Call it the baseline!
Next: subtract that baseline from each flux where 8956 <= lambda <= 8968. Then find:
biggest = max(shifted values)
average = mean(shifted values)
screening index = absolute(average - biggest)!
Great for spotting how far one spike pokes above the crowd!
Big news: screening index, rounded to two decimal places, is 0.24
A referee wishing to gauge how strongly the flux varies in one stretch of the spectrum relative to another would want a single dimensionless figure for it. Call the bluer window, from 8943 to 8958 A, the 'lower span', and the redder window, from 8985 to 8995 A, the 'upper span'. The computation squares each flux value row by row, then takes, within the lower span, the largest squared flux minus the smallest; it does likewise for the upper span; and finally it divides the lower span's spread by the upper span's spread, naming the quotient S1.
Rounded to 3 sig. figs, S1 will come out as 1.02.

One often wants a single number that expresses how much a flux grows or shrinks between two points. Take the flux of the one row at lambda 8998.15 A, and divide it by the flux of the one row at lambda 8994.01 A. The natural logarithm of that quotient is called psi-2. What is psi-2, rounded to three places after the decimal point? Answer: -0.011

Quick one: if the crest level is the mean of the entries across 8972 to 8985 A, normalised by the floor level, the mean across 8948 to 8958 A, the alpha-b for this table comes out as 0.985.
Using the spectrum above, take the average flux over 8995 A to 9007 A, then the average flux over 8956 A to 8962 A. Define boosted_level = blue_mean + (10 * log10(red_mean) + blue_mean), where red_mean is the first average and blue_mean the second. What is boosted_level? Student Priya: 76.9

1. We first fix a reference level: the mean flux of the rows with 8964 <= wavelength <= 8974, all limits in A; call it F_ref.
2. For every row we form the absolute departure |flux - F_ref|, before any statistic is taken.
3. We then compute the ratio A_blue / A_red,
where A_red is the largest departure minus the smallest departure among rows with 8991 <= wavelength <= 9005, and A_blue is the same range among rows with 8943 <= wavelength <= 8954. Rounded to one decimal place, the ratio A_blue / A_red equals 0.3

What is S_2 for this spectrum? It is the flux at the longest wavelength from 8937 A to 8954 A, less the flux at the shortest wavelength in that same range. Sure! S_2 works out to 0.3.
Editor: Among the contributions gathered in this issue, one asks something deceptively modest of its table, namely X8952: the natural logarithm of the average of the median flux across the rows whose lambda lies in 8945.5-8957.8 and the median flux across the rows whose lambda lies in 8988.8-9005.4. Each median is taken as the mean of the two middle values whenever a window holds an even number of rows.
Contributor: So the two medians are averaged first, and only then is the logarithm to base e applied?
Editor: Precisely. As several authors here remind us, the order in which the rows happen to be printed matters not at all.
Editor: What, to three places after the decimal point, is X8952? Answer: 3.428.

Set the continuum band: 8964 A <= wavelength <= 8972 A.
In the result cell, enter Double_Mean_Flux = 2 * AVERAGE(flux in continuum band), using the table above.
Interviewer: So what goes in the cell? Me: 61.7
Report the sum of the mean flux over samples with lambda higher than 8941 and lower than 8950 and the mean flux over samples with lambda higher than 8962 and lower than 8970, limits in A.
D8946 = 62.2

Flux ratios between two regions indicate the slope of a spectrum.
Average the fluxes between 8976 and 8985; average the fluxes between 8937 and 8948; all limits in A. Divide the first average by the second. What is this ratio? 0.985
